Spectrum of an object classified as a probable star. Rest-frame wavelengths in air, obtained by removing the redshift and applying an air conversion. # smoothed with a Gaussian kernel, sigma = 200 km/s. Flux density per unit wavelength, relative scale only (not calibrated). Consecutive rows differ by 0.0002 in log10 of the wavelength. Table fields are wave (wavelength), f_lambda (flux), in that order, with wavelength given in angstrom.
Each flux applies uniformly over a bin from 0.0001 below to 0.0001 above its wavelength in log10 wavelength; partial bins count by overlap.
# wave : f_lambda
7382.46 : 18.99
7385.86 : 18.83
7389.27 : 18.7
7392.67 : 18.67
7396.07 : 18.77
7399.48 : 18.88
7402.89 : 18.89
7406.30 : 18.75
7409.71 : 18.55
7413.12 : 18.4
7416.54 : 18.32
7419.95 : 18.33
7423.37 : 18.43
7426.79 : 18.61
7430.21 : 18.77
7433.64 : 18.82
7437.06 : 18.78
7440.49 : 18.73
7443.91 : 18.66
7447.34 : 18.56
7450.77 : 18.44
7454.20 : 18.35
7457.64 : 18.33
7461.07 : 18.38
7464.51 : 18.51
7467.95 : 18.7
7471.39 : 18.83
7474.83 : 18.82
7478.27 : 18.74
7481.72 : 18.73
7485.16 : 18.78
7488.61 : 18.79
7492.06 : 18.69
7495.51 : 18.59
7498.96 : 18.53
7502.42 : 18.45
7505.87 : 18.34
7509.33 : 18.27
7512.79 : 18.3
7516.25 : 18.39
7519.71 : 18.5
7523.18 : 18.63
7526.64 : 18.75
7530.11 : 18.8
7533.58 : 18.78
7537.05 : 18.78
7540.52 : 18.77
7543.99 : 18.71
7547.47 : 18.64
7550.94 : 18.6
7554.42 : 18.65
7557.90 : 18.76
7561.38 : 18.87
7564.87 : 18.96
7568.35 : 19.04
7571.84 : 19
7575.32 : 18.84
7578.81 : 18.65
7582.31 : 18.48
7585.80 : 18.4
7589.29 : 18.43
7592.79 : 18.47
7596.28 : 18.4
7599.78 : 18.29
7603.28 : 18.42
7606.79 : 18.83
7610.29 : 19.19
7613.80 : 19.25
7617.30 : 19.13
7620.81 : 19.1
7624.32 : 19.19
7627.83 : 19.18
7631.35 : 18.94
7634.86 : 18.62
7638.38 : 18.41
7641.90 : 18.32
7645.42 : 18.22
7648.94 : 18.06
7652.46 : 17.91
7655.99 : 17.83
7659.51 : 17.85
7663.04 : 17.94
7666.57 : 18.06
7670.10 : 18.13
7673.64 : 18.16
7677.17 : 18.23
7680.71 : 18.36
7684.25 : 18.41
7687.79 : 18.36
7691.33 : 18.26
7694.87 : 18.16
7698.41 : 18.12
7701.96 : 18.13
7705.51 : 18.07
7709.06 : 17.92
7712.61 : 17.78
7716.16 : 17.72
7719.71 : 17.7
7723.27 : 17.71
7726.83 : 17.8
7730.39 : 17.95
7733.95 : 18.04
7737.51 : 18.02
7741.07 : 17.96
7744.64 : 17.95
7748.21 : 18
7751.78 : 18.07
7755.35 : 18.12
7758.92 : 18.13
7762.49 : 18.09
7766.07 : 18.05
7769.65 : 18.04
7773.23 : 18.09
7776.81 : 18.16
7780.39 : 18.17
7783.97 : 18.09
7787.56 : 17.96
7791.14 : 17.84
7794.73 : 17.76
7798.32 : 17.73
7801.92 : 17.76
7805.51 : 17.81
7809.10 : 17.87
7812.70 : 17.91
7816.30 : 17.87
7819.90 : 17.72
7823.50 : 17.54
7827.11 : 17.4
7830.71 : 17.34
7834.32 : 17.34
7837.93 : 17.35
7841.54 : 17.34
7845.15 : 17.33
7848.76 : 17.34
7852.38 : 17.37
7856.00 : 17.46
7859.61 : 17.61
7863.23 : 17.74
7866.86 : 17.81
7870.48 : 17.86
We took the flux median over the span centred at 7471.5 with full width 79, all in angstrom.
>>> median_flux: 18.7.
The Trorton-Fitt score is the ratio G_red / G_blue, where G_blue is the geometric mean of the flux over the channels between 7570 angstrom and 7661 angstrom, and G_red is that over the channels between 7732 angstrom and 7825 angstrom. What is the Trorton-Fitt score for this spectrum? 0.97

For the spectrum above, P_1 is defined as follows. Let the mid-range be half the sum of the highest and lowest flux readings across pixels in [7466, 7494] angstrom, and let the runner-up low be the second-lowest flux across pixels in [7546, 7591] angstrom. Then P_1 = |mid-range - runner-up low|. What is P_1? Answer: 0.33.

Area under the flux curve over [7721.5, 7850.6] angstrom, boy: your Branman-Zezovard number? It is 2301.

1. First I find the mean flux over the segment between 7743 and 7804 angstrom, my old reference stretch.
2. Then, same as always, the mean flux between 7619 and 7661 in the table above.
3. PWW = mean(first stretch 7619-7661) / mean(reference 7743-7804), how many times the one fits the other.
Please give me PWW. 1.026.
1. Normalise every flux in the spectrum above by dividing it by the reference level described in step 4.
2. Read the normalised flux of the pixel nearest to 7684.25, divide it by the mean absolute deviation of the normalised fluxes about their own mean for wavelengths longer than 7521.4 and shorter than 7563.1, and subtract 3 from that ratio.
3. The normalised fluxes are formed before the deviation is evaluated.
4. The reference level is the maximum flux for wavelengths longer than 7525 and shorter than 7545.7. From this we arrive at 265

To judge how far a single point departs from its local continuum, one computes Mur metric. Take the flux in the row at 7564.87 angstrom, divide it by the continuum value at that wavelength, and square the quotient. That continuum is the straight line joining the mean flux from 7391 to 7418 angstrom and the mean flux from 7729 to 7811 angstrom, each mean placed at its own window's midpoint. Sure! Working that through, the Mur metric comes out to 1.07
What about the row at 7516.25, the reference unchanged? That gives 0.99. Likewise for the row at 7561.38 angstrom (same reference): 1.06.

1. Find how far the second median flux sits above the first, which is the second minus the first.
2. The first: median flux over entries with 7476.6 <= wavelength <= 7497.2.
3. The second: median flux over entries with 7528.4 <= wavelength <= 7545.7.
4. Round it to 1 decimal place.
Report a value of 0.0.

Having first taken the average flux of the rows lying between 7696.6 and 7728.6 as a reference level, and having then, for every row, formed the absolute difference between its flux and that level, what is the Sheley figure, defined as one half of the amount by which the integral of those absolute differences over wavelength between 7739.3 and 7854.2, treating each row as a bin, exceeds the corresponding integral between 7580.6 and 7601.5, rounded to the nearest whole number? 9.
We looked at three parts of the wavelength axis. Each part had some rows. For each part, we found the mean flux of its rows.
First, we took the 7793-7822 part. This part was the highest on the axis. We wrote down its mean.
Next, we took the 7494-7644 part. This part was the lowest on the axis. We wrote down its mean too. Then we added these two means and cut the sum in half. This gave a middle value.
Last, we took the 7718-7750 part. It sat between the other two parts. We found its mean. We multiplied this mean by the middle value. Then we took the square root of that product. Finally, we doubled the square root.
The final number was 36.1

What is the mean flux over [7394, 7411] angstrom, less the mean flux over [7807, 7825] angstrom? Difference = 1.0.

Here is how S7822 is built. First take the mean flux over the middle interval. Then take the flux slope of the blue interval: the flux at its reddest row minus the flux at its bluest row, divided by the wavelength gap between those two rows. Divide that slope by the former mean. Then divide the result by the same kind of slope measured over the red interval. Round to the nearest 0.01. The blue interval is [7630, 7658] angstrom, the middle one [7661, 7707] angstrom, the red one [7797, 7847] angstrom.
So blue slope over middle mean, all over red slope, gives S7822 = 0.29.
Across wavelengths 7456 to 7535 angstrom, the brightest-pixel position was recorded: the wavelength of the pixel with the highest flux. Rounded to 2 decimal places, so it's 7471.39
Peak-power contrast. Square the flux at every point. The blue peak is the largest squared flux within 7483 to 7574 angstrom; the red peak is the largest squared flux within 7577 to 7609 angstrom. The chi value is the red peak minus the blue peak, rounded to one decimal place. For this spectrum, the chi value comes -8.0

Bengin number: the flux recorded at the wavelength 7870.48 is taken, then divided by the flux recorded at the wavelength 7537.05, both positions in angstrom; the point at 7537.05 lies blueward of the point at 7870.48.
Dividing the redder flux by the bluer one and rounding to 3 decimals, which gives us 0.951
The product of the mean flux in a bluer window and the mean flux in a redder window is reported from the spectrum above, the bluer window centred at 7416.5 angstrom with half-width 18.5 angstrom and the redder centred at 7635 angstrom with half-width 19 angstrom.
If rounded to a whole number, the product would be 347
